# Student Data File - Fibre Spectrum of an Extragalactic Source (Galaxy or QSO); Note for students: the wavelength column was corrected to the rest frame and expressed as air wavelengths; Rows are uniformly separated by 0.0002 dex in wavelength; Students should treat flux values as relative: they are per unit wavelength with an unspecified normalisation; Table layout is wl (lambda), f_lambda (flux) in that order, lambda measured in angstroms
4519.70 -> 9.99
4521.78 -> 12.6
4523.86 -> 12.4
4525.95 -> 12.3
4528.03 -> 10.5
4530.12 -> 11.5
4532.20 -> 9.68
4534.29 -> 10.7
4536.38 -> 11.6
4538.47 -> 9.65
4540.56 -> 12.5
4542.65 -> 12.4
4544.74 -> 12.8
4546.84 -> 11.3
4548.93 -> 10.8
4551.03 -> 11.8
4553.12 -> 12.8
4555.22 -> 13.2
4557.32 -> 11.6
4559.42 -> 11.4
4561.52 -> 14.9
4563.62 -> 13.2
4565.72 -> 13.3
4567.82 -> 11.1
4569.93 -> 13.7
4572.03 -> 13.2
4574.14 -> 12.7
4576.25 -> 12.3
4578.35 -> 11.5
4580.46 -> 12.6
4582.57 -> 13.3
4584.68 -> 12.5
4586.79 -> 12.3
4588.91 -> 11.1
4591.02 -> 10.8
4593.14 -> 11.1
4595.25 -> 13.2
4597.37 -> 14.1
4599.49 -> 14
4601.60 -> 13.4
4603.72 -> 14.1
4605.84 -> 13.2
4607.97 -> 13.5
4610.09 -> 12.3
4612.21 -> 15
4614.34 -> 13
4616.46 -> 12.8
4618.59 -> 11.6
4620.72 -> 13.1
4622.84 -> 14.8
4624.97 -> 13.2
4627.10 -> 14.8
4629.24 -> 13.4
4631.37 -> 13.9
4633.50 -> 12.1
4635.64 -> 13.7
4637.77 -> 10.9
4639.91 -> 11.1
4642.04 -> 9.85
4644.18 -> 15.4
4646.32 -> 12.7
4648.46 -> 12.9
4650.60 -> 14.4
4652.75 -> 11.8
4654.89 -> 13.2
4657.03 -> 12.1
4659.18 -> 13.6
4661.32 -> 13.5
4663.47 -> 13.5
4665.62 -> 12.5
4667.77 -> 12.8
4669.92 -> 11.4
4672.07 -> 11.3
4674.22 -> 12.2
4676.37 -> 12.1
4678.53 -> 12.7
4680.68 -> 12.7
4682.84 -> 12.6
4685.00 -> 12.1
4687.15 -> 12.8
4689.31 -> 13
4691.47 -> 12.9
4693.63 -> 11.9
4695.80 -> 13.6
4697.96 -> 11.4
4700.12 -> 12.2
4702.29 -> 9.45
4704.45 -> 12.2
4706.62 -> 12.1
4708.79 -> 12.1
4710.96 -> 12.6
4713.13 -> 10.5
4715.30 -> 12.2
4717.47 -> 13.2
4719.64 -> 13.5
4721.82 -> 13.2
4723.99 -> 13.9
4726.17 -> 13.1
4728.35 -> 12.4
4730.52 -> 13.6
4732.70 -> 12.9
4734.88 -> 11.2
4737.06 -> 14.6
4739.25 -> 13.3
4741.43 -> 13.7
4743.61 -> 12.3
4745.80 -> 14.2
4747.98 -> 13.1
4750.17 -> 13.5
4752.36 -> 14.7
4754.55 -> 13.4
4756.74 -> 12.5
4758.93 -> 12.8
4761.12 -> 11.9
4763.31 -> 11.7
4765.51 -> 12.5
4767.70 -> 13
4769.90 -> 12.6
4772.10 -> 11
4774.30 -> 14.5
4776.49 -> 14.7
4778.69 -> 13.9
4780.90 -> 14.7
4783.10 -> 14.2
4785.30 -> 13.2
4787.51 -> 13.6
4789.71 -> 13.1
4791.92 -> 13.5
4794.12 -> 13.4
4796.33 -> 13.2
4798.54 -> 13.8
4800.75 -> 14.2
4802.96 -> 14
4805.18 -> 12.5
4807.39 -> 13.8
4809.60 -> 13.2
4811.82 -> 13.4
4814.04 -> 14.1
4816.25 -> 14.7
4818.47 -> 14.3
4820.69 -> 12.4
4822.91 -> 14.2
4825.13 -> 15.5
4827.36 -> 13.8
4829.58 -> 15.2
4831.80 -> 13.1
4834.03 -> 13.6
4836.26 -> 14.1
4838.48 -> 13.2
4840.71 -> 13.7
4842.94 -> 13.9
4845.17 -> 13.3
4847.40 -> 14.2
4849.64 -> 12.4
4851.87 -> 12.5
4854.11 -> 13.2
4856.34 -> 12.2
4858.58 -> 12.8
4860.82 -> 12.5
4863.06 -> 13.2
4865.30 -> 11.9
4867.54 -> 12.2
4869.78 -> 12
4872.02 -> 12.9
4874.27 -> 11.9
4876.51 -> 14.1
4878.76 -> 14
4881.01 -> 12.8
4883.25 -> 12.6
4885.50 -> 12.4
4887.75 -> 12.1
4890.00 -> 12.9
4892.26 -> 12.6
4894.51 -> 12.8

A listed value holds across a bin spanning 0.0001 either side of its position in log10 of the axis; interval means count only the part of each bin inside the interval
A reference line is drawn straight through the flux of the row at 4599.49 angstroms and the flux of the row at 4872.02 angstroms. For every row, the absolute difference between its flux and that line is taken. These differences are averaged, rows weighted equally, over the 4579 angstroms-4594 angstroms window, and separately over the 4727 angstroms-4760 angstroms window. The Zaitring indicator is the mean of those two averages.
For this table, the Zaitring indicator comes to 1.40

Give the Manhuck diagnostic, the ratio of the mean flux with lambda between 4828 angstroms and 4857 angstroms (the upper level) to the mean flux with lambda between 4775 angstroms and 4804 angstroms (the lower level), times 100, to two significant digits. 97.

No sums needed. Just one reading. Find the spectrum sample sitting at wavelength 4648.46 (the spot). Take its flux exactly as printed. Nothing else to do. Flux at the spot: 12.9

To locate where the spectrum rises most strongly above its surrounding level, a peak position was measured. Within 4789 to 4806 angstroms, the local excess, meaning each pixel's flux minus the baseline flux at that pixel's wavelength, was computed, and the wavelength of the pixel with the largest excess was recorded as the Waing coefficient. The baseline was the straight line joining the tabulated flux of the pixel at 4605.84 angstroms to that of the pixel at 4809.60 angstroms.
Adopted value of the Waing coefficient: 4800.75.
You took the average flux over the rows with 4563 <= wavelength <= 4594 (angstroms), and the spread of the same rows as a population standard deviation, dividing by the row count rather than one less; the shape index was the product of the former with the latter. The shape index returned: 11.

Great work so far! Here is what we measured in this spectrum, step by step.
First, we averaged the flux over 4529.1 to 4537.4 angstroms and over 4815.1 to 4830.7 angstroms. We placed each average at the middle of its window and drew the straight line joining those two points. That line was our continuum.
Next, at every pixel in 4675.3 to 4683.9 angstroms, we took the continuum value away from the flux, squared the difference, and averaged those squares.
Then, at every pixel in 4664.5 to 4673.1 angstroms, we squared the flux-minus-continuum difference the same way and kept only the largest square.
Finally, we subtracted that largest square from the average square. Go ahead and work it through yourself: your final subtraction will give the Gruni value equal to -1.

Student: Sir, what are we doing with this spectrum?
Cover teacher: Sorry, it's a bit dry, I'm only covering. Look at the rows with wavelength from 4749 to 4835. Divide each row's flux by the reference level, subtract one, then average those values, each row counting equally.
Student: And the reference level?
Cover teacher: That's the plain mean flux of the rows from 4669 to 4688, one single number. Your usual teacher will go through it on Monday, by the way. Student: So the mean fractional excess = 0.11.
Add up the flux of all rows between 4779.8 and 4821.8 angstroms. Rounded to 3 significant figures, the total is 259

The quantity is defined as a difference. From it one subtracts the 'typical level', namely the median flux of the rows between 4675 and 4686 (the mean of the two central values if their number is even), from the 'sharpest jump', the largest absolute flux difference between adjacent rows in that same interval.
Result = -12.0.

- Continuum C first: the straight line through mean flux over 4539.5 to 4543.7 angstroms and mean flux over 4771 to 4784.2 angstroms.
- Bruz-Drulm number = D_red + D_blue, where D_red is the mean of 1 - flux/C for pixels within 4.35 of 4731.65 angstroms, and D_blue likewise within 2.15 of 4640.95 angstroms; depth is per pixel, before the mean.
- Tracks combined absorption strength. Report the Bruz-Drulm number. 0.27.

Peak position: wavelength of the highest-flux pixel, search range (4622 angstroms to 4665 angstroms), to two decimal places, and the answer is 4644.18 angstroms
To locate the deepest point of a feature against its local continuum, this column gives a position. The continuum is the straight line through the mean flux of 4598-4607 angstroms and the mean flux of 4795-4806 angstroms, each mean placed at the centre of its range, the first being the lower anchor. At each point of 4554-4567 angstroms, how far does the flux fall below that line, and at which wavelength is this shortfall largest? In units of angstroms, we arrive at 4559.42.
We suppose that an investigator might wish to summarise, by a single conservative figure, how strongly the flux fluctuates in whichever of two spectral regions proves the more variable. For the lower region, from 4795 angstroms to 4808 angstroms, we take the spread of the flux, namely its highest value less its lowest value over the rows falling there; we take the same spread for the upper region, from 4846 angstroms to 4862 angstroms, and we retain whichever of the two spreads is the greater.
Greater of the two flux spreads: 2.0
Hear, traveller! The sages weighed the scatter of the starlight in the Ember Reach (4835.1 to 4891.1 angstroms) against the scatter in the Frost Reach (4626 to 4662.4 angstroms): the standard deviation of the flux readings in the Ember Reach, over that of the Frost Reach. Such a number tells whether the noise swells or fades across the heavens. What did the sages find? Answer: 0.51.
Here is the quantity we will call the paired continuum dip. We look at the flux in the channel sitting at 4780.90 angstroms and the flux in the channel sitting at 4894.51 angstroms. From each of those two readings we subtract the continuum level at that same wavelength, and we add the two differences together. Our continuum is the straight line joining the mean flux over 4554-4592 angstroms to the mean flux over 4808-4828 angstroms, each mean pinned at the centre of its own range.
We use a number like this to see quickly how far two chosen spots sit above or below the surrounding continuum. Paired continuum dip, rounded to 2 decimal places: -0.64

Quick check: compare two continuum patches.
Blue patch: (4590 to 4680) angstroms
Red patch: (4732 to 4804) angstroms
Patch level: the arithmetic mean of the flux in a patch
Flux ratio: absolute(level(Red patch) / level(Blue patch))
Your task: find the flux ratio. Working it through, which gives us 1.03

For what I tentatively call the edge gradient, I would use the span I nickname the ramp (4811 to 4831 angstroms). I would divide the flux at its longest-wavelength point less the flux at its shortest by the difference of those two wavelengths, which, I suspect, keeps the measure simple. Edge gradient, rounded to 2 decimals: 0.10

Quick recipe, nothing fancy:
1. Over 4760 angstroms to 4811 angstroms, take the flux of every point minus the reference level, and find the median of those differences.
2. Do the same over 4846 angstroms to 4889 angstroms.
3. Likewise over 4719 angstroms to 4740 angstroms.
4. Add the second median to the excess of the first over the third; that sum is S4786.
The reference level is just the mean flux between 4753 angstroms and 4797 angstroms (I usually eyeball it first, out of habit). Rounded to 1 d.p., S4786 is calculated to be -0.5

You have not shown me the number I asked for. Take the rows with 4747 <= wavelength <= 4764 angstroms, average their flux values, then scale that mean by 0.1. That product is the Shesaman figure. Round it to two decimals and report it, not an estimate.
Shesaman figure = 1.30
